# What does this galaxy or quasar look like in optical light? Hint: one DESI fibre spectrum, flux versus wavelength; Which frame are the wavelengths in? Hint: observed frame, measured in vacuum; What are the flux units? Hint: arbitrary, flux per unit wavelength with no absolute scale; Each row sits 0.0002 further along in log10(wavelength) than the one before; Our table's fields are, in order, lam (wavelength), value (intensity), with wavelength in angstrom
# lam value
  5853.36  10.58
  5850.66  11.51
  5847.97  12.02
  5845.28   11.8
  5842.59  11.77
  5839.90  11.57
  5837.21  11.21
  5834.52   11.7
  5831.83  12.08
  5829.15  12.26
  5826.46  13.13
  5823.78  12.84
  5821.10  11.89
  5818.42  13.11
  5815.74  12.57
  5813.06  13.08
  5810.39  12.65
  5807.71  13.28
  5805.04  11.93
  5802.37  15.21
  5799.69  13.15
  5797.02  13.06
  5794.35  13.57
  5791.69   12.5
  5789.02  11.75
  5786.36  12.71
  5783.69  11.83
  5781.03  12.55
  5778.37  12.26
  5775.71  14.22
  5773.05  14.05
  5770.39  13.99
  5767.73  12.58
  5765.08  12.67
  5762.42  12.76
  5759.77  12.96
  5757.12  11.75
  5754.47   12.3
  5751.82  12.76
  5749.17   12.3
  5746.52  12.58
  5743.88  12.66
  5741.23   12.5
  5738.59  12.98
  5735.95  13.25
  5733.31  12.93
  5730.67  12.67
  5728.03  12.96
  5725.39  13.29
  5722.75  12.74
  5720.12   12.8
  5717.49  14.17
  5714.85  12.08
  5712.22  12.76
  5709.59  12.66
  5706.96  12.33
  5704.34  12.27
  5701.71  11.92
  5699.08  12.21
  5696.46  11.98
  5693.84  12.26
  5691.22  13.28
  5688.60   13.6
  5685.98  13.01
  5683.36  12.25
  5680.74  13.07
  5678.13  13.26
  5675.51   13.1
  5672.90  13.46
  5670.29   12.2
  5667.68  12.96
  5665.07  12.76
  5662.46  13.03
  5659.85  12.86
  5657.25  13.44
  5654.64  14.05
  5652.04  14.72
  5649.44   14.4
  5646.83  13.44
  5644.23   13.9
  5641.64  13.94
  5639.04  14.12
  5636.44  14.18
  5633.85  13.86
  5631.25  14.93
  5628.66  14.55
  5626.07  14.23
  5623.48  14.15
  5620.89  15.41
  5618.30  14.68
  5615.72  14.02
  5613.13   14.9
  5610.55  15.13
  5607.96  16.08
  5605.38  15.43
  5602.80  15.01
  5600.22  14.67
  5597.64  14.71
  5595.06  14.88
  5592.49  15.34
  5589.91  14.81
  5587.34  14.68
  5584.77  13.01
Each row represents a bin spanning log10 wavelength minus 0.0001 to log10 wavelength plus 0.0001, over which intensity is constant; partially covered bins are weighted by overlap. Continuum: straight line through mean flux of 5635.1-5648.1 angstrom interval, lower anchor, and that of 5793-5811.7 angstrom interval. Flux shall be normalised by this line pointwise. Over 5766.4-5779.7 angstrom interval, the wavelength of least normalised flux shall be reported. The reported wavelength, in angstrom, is 5778.37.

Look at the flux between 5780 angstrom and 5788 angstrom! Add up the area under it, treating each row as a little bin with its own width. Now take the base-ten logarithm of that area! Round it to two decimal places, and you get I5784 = 1.99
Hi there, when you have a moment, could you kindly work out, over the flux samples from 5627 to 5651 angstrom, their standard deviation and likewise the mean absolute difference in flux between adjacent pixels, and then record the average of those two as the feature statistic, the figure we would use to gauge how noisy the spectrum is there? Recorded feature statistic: 0.4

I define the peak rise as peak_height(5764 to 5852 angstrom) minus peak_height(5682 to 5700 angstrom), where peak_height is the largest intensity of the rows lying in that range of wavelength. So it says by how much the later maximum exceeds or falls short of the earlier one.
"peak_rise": 1.6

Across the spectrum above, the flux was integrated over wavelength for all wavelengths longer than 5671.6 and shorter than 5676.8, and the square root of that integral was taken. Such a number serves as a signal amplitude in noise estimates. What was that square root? 8.3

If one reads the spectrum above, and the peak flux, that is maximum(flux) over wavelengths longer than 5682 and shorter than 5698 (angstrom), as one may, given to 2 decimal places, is 13.60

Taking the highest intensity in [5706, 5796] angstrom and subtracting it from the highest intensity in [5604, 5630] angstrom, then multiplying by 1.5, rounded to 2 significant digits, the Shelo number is 2.8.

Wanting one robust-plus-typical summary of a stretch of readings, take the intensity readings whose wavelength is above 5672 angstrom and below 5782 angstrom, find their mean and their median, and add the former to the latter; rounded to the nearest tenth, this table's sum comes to 25.6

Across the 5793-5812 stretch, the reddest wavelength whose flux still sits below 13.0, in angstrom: 5810.39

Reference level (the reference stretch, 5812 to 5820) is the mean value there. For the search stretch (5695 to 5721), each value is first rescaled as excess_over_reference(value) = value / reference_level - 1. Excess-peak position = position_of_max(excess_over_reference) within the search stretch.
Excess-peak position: 5717.49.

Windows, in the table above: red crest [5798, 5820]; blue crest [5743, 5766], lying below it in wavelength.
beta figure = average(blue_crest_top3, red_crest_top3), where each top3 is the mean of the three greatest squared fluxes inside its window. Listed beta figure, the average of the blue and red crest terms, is 179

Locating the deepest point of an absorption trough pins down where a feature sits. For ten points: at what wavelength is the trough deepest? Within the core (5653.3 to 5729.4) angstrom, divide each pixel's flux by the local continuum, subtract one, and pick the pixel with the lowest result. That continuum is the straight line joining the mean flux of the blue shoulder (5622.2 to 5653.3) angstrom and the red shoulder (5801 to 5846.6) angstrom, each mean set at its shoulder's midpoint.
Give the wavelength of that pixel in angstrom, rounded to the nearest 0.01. 5701.71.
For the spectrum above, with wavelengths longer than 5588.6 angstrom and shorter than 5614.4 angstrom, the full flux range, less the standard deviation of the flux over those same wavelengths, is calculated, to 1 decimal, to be 1.0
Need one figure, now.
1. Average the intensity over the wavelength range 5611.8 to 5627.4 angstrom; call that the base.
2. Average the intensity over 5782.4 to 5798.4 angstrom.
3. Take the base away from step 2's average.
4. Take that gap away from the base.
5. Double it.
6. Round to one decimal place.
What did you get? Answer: 33.1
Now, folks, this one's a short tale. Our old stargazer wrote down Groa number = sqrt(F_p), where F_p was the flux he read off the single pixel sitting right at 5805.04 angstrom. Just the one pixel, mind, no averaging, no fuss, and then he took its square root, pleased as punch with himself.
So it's 3.45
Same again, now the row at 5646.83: 3.67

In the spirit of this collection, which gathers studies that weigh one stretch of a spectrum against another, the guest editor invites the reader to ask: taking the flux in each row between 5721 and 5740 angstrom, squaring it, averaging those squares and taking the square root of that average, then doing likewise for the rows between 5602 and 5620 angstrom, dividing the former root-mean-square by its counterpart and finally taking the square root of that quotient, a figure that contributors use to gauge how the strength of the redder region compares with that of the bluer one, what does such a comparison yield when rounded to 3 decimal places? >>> 0.929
